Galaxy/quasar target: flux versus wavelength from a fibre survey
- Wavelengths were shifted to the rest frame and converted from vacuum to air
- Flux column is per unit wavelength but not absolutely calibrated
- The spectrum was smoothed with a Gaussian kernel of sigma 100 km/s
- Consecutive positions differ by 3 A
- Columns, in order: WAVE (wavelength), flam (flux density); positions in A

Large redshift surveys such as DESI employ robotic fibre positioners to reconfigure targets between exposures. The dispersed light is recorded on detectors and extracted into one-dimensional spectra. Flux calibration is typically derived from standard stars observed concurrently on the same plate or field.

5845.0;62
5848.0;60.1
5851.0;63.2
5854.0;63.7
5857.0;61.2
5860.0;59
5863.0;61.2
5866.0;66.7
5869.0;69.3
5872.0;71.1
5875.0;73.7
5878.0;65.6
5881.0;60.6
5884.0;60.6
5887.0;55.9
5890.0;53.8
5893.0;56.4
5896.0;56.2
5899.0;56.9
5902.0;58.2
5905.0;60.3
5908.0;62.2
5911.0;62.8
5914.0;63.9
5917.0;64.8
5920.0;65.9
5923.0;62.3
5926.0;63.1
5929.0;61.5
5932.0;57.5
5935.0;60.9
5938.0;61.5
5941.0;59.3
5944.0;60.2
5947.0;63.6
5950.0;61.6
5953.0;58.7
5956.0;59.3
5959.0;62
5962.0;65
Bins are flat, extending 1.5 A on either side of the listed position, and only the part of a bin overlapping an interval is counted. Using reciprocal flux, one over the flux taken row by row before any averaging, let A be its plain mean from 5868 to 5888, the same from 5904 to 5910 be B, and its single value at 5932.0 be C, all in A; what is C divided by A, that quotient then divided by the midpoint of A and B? 71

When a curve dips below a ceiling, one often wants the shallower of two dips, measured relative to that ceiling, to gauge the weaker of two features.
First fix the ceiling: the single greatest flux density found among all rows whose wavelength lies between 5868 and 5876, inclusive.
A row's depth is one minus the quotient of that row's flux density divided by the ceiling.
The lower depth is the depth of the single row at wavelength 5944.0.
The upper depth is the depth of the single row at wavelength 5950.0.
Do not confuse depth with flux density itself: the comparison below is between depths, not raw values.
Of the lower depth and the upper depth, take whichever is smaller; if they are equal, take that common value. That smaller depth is 0.164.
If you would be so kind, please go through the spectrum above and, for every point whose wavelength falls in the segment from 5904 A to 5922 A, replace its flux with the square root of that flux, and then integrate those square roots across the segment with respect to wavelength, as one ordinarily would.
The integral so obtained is 143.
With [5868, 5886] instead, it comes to 147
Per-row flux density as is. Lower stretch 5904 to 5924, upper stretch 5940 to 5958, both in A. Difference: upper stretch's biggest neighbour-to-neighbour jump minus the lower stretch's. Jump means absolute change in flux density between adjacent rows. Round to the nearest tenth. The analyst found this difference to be -0.2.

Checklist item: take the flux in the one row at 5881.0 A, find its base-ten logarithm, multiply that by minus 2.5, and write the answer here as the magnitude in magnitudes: -4.46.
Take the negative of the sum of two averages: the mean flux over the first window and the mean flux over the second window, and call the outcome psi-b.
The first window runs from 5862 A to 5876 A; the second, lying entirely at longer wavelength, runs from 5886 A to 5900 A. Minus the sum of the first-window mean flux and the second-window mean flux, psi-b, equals -124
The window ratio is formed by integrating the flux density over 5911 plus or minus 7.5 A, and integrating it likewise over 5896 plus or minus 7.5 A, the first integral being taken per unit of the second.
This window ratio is 1.12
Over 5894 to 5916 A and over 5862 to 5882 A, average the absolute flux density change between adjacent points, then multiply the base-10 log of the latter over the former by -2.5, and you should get -1.3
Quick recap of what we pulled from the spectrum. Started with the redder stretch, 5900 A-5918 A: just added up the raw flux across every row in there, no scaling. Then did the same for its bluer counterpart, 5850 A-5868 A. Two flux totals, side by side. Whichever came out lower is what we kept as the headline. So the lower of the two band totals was 372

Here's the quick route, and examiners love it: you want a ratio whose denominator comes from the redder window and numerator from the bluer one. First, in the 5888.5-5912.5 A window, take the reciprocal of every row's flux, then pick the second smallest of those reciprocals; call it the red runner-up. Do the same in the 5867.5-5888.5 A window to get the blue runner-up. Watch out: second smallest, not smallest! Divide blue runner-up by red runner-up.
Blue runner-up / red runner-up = 0.875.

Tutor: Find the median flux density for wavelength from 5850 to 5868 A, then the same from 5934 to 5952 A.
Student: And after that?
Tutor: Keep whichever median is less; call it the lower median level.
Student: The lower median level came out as 61.2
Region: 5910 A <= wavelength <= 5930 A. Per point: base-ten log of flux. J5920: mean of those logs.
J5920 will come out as 1.80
